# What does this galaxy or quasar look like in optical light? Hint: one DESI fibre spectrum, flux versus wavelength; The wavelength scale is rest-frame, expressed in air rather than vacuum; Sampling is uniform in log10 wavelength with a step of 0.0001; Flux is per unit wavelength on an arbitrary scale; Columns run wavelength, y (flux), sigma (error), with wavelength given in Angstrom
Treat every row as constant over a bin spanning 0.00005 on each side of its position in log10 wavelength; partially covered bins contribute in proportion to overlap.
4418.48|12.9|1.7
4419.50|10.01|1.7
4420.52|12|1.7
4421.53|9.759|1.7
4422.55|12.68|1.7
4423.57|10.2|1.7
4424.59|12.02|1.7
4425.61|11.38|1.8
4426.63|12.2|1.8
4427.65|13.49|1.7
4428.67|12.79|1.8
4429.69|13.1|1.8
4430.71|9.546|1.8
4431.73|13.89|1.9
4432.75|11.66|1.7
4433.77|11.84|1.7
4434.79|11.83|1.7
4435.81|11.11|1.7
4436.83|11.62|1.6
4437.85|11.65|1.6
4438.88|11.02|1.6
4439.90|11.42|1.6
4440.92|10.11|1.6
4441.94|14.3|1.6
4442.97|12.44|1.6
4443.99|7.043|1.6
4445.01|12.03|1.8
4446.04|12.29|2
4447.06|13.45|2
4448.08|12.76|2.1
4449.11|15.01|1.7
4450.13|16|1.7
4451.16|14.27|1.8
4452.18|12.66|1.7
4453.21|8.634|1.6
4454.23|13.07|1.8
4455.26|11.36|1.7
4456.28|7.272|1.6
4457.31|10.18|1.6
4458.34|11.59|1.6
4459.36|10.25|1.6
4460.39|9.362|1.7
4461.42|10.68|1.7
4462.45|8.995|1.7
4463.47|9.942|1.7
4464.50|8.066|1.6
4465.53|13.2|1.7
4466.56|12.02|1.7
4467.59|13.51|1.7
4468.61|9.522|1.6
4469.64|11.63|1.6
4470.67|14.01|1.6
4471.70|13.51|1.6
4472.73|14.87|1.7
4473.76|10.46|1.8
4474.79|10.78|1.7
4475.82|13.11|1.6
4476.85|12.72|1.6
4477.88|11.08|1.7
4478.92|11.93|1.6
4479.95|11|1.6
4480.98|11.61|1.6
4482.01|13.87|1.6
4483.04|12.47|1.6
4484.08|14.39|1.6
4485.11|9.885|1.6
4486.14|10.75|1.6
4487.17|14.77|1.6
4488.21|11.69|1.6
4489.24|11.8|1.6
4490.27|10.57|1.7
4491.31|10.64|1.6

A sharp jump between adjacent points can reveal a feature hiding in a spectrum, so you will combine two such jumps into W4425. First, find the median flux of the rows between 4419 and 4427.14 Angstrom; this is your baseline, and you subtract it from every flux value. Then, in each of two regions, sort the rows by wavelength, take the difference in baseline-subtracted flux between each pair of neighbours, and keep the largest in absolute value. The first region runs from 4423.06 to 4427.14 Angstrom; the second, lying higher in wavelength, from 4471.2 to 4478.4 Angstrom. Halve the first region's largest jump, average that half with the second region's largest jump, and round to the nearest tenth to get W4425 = 2.7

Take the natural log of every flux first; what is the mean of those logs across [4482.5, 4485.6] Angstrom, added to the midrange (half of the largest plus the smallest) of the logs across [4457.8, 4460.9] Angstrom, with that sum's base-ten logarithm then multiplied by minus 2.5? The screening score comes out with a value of -1.71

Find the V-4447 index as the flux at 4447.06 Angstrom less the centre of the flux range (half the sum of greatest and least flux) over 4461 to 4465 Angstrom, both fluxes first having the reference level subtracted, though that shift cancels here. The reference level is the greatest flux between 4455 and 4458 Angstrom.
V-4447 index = 4.1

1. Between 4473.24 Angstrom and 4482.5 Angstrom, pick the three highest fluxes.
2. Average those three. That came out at 13.2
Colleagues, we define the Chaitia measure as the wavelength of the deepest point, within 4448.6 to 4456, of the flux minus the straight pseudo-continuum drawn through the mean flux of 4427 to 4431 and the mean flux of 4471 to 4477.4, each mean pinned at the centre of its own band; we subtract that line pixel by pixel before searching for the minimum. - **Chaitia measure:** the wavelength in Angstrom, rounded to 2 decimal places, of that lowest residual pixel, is 4453.21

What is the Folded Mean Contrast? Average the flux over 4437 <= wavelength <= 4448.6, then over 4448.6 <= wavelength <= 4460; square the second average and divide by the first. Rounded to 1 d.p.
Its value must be 12.0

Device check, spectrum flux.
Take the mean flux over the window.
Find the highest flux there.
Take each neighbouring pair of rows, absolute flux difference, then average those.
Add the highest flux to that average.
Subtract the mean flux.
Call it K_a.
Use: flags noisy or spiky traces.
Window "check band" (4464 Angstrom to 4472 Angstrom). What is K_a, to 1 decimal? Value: 4.5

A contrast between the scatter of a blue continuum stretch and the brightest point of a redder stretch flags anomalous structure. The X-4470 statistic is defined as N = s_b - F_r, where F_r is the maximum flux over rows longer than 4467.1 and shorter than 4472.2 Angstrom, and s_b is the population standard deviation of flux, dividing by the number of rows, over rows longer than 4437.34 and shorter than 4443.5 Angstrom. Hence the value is -12.7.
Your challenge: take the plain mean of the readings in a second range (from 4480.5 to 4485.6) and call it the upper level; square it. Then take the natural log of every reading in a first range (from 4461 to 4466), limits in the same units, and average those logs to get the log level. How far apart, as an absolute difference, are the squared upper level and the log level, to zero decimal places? 153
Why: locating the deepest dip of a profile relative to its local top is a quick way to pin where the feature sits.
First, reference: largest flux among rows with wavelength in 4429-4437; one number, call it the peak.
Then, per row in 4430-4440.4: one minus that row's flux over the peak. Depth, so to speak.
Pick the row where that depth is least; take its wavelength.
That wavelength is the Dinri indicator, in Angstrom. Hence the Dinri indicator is 4431.73 Angstrom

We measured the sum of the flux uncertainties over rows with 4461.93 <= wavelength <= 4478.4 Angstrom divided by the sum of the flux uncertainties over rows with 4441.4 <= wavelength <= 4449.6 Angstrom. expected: 1.85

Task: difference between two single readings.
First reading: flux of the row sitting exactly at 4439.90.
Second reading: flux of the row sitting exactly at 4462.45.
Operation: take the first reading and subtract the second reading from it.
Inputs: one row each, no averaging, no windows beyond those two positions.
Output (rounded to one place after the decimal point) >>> 2.4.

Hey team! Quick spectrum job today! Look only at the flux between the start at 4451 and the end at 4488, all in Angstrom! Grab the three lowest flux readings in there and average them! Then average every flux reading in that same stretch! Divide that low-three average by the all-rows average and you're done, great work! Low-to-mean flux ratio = 0.69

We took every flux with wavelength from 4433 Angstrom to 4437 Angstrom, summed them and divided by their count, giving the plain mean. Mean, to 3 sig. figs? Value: 11.6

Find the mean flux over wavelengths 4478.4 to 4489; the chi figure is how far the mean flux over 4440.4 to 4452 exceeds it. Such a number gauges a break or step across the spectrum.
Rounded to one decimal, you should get 0.5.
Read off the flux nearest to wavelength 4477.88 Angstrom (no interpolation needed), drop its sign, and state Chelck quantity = 11.1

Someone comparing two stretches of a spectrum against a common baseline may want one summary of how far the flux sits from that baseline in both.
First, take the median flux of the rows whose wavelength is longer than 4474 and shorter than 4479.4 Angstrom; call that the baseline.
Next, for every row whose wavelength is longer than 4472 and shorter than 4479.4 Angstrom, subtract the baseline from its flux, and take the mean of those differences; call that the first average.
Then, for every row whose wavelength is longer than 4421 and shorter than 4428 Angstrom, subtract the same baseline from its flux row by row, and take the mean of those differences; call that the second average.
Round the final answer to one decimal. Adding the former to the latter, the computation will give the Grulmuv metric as 0.0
